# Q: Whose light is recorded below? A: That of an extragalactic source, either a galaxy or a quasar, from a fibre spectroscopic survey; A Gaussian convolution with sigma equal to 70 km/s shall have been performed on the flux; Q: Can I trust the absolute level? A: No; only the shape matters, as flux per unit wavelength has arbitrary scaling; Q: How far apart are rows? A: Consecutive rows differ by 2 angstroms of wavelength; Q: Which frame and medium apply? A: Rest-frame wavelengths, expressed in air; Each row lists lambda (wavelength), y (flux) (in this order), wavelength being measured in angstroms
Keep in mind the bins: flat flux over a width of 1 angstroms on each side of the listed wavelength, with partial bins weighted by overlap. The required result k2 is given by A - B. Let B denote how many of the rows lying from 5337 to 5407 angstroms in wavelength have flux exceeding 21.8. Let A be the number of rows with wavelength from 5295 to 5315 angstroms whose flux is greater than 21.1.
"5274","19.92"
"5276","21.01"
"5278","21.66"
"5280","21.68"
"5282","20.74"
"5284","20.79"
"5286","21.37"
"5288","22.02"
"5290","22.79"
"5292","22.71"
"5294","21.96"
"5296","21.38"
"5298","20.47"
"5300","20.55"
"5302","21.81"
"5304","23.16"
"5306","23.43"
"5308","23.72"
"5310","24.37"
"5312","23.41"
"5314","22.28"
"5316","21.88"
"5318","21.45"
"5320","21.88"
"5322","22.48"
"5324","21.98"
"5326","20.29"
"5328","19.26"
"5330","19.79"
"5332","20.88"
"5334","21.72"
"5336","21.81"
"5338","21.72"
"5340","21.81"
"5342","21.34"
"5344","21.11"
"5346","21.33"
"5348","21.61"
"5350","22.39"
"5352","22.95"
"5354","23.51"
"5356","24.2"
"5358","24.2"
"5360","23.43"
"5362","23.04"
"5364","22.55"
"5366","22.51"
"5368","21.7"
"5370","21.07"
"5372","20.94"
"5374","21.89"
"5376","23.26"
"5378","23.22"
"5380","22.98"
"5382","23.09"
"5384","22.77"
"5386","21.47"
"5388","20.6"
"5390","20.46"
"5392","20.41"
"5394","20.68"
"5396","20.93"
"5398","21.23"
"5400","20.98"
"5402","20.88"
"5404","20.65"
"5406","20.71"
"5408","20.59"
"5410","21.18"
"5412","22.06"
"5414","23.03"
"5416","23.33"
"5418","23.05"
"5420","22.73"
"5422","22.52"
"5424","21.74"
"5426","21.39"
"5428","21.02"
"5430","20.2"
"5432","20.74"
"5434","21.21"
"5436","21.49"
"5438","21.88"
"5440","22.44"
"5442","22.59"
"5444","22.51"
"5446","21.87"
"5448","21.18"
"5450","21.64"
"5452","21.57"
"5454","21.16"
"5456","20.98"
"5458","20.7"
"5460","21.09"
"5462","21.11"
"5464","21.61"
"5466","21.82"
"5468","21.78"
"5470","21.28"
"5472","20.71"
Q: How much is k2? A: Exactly -8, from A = 8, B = 16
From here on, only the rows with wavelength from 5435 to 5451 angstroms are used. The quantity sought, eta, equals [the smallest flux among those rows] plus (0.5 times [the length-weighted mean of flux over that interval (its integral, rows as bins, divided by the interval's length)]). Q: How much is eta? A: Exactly 32.2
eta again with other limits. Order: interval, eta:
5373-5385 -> 33.3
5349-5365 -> 34.0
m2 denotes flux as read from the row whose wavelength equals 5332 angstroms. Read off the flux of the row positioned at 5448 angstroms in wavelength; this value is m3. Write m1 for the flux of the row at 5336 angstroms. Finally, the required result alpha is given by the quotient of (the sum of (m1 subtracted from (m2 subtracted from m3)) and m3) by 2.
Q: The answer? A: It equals -0.2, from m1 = 21.81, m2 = 20.88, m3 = 21.18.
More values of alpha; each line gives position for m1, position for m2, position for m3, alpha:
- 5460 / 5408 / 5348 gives 0.8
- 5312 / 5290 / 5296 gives -1.7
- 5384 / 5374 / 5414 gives 0.7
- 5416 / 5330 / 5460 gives -0.5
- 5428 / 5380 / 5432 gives -1.3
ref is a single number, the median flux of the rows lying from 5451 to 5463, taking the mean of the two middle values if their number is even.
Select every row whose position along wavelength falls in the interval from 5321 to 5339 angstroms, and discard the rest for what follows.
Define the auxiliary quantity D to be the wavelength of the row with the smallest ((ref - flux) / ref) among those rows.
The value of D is 5322 angstroms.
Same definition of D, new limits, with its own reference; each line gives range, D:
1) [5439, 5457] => 5442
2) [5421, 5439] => 5422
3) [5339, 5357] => 5356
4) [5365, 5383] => 5376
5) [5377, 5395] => 5378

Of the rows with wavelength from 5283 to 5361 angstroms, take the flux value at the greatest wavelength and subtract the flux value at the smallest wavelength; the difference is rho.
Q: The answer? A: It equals 2.6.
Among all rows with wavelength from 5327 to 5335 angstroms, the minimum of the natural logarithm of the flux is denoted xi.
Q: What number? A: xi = 2.958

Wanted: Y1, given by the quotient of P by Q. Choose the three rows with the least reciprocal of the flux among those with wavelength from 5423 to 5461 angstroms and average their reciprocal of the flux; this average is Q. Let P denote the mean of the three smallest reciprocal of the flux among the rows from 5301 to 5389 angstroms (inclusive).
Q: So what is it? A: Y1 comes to 0.93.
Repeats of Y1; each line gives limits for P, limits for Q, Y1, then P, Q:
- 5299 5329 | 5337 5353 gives 0.94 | 0.0420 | 0.0447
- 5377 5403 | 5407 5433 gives 1.00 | 0.0433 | 0.0432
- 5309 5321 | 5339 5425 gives 1.03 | 0.0429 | 0.0417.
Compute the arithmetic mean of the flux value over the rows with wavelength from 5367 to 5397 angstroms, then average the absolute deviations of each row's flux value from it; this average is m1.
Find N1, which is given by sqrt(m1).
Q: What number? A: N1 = 0.97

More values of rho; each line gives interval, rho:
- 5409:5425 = 0.6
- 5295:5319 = 0.1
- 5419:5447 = -0.9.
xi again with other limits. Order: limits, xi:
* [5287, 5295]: 3.089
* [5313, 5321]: 3.066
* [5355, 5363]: 3.137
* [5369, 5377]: 3.042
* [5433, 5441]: 3.054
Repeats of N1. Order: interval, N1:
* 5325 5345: 0.86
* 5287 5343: 0.92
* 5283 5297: 0.76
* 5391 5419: 0.91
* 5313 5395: 0.95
